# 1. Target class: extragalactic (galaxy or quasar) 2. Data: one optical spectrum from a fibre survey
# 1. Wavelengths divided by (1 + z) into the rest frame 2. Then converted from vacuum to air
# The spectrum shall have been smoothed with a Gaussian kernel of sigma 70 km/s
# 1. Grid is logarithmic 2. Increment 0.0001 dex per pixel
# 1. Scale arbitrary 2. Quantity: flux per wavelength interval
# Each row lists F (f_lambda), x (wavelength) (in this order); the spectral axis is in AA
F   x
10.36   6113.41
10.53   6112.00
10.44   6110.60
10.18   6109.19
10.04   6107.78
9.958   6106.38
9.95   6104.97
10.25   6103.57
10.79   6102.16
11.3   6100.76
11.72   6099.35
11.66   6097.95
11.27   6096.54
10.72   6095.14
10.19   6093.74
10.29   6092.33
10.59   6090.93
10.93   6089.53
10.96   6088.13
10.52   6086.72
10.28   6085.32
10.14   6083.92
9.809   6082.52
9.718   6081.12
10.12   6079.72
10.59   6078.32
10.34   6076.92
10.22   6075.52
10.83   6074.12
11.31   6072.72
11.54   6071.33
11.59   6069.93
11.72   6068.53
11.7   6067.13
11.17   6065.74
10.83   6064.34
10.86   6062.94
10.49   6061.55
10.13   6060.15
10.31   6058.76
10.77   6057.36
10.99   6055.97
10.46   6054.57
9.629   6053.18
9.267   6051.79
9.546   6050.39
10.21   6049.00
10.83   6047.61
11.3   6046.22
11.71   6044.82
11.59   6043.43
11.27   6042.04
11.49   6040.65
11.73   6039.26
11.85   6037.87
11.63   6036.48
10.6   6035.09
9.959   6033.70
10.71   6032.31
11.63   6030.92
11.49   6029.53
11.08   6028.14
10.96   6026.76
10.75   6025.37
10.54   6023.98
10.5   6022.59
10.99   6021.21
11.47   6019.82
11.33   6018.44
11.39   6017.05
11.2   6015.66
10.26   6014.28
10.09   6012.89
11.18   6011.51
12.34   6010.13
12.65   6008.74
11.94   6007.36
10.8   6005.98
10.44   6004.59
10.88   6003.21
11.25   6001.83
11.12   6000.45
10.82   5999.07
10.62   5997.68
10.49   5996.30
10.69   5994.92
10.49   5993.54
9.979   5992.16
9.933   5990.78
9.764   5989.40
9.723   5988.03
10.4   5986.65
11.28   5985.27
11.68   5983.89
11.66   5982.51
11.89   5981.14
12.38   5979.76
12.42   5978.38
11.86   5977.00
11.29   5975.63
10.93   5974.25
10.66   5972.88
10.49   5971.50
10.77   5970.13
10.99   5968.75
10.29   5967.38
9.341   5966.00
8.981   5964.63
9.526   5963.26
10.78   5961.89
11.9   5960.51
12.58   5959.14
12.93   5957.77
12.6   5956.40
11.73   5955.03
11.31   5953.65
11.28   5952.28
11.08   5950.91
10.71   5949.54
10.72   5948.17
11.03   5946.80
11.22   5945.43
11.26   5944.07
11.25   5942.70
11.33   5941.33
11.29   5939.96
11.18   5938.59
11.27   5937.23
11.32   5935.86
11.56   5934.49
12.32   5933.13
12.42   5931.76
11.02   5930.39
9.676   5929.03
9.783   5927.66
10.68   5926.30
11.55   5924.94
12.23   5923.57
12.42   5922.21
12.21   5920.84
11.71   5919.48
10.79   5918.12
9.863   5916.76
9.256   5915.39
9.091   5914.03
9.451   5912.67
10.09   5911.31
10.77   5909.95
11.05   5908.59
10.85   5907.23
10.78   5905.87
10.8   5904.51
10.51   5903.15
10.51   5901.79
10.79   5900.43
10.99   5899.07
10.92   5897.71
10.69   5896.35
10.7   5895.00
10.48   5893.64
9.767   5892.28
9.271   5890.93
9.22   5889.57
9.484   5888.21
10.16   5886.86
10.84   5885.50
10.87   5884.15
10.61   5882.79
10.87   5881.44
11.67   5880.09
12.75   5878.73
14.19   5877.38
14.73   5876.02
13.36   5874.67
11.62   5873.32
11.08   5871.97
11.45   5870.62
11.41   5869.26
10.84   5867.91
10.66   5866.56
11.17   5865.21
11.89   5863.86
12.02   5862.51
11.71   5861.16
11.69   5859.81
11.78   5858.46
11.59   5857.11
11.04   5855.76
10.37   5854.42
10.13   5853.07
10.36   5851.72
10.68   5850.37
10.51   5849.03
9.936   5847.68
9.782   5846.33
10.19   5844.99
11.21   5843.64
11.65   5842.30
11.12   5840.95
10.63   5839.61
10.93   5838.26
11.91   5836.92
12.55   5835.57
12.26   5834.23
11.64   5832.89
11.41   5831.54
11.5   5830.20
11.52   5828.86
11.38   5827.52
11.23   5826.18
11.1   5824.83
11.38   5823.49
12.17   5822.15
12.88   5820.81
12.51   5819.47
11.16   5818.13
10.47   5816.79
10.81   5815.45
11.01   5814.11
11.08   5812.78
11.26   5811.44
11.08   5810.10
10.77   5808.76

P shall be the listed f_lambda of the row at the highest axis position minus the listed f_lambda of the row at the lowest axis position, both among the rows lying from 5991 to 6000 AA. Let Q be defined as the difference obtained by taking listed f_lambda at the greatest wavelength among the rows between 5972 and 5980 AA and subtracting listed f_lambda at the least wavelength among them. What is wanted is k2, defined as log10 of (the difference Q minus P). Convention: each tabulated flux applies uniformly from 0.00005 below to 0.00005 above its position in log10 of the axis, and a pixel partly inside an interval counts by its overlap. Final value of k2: -0.06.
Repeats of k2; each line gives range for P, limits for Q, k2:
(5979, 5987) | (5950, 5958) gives 0.58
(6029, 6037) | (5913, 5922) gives 0.47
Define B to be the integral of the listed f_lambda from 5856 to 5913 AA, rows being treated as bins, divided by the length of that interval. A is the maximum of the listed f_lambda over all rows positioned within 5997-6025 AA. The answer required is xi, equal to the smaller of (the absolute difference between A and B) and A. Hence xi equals 1.5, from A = 12.65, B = 11.1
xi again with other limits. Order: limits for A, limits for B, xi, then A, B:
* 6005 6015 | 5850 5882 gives 1.0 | 12.65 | 11.6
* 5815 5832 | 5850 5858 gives 2.2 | 12.88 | 10.7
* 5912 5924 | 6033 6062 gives 1.7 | 12.42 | 10.8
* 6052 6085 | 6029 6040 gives 0.5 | 11.72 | 11.2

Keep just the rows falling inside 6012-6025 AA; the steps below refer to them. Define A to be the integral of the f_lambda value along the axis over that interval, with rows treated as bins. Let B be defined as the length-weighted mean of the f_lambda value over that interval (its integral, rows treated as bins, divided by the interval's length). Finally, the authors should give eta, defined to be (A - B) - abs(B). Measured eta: 120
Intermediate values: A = 141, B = 10.9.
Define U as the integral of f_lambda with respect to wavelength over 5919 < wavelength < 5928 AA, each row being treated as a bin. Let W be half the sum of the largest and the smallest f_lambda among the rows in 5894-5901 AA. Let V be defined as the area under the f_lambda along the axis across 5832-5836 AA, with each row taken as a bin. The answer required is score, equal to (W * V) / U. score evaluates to 5.0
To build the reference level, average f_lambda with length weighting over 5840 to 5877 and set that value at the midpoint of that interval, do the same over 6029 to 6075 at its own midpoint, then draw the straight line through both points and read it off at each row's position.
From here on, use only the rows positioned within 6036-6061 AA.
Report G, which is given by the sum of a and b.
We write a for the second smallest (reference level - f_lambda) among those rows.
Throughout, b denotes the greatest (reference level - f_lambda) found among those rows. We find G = 0.9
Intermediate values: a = -0.8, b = 1.67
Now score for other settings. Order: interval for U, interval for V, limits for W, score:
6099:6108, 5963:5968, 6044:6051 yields 5.3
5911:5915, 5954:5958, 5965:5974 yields 13.1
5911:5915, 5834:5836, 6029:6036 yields 7.1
